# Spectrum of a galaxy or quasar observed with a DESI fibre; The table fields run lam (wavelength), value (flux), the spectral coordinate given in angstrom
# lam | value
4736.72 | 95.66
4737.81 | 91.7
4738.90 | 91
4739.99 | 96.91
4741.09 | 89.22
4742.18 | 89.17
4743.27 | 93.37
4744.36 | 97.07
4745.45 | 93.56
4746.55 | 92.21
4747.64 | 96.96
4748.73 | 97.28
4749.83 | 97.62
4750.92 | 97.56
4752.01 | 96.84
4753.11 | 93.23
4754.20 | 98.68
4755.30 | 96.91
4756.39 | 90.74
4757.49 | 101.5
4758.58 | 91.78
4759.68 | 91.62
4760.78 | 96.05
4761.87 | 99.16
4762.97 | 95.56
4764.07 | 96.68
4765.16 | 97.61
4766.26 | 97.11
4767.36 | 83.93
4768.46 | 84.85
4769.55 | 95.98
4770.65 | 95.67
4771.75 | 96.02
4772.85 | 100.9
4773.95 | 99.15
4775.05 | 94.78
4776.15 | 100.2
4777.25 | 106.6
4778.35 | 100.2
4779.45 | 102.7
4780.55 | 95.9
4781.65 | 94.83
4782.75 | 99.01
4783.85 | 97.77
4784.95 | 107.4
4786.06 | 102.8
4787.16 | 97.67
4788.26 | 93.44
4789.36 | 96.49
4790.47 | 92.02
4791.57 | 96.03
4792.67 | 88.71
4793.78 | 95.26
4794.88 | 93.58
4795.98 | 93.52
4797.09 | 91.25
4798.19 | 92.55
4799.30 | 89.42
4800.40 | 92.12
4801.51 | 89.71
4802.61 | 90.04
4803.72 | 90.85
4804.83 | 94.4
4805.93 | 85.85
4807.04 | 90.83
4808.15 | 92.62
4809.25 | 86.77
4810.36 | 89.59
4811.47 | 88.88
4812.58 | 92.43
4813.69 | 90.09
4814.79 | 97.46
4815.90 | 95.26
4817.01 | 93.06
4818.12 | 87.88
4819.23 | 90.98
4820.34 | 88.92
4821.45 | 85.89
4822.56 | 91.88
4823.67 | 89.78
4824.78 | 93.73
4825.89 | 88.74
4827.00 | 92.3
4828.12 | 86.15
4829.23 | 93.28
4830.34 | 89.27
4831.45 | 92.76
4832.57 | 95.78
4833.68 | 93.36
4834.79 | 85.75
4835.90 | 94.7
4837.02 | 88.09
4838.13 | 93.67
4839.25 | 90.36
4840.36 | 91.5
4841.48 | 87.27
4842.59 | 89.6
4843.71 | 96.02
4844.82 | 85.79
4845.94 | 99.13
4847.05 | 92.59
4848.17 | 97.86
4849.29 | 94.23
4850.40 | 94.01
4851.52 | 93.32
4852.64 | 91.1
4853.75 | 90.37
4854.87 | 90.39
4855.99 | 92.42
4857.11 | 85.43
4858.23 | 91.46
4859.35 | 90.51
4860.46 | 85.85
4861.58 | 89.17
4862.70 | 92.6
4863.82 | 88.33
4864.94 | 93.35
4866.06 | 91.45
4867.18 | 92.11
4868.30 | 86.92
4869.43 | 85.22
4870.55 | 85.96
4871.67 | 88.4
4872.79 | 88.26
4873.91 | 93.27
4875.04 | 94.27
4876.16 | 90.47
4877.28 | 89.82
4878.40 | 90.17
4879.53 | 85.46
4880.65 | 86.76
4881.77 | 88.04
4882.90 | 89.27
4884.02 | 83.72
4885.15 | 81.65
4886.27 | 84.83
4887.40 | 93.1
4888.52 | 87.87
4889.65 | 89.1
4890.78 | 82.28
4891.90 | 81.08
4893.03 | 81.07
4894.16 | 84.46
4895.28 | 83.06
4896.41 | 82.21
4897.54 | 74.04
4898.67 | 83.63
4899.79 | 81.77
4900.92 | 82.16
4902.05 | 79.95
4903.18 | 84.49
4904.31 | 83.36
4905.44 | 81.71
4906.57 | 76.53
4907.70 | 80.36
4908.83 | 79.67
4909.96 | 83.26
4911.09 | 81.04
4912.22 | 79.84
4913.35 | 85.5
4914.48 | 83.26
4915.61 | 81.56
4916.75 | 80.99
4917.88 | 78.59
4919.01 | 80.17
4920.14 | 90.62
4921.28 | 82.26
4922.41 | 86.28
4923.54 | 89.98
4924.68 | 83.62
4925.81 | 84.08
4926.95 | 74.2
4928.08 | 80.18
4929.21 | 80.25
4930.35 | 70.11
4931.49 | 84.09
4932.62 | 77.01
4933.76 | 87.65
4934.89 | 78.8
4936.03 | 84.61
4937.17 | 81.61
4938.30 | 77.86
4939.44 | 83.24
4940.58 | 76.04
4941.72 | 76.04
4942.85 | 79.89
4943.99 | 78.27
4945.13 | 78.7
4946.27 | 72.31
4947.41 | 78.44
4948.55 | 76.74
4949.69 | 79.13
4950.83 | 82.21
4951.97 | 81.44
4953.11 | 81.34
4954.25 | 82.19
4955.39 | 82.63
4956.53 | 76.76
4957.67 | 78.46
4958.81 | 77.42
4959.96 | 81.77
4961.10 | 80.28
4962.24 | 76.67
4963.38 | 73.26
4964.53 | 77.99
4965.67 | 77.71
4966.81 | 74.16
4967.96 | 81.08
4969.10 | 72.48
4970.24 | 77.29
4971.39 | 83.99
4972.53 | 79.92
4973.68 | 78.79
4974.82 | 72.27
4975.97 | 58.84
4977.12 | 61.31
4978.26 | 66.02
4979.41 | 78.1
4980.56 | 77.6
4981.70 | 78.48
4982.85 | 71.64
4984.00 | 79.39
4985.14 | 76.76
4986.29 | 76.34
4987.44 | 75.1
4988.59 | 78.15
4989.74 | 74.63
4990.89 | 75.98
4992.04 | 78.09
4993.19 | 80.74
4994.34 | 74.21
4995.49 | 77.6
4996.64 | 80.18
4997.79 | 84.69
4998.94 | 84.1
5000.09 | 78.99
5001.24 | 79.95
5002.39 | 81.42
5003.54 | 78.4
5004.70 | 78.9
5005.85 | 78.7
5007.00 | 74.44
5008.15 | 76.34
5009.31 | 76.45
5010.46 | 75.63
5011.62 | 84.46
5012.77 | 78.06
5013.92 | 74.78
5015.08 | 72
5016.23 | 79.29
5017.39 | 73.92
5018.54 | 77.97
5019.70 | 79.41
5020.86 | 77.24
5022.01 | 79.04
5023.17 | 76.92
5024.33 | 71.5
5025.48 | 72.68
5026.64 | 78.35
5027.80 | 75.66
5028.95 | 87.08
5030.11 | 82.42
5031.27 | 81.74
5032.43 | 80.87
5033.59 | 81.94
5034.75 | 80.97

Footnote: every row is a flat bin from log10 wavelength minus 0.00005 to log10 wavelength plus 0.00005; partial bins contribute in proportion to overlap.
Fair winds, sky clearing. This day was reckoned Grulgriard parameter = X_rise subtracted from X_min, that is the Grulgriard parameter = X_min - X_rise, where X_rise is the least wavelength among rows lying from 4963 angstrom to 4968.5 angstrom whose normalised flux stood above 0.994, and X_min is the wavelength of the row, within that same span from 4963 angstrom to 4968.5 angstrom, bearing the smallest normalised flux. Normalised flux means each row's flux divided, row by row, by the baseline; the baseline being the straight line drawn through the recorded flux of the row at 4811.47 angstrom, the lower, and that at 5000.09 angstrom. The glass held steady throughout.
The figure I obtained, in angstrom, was -4.6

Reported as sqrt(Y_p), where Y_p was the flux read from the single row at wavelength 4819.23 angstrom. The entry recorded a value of 9.54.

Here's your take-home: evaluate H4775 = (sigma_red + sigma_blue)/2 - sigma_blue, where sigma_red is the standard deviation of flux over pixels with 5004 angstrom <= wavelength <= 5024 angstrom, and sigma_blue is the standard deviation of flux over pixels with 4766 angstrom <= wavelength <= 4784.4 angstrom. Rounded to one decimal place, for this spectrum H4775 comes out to -1.4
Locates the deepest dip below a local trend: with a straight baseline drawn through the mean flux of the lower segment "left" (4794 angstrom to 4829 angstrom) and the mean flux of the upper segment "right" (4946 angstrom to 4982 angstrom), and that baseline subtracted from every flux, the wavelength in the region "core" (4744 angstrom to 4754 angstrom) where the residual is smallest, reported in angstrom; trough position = 4746.55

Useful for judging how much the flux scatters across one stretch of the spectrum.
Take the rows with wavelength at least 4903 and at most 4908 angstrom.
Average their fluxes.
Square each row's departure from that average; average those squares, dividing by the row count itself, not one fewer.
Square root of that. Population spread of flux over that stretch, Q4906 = 2.76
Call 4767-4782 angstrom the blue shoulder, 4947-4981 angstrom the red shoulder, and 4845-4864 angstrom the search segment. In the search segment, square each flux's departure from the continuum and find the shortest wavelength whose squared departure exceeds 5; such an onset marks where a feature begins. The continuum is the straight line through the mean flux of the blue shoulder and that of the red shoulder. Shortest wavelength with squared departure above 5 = 4845.94 angstrom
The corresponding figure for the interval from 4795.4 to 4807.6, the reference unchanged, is 4797.09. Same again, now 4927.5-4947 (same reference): 4930.35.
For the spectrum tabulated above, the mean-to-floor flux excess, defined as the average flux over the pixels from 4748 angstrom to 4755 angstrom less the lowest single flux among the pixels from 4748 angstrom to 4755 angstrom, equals 3.6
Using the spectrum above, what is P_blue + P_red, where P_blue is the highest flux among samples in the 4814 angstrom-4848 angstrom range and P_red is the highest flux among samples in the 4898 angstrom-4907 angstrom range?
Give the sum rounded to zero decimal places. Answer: 184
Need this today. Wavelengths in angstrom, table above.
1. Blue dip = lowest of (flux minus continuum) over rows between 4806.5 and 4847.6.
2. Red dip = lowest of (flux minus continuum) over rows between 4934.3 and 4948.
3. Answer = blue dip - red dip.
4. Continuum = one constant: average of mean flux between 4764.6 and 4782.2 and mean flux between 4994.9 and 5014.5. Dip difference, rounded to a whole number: 13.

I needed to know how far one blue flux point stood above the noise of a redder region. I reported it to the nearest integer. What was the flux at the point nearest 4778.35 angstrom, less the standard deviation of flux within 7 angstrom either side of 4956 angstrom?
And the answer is 98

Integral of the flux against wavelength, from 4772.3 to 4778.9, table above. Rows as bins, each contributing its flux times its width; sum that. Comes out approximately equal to 662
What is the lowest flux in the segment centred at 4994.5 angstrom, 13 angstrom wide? 74.21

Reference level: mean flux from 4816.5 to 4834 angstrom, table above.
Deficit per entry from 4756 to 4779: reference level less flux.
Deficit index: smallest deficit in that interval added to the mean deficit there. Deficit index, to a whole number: -21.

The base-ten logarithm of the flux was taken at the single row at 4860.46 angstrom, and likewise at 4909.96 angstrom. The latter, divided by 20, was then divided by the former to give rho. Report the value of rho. 0.0497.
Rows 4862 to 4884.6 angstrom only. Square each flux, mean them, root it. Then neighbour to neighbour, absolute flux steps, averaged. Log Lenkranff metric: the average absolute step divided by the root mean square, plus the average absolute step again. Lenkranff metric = 2.5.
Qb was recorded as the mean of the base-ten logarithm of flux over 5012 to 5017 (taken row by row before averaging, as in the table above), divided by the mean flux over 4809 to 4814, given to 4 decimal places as 0.0210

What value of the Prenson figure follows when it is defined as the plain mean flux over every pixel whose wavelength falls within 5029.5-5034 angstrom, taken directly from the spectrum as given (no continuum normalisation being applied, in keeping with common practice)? 81.7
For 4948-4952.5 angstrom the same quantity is 79.9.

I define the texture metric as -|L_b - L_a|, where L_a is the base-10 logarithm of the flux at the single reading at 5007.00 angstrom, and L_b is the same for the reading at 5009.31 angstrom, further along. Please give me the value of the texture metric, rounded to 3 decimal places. -0.012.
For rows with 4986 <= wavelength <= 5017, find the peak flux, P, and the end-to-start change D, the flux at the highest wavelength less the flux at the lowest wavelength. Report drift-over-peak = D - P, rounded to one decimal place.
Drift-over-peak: -81.7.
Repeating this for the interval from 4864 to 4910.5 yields -104.4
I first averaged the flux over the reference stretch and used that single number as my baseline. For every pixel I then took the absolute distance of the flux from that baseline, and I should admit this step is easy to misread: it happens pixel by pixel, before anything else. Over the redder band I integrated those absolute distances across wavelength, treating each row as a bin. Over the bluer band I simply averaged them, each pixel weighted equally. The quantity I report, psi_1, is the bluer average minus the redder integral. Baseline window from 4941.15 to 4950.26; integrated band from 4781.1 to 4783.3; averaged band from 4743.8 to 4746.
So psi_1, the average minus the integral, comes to -25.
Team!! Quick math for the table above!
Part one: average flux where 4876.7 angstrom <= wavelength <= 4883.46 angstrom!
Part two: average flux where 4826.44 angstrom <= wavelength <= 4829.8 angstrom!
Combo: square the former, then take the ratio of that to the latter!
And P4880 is 86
